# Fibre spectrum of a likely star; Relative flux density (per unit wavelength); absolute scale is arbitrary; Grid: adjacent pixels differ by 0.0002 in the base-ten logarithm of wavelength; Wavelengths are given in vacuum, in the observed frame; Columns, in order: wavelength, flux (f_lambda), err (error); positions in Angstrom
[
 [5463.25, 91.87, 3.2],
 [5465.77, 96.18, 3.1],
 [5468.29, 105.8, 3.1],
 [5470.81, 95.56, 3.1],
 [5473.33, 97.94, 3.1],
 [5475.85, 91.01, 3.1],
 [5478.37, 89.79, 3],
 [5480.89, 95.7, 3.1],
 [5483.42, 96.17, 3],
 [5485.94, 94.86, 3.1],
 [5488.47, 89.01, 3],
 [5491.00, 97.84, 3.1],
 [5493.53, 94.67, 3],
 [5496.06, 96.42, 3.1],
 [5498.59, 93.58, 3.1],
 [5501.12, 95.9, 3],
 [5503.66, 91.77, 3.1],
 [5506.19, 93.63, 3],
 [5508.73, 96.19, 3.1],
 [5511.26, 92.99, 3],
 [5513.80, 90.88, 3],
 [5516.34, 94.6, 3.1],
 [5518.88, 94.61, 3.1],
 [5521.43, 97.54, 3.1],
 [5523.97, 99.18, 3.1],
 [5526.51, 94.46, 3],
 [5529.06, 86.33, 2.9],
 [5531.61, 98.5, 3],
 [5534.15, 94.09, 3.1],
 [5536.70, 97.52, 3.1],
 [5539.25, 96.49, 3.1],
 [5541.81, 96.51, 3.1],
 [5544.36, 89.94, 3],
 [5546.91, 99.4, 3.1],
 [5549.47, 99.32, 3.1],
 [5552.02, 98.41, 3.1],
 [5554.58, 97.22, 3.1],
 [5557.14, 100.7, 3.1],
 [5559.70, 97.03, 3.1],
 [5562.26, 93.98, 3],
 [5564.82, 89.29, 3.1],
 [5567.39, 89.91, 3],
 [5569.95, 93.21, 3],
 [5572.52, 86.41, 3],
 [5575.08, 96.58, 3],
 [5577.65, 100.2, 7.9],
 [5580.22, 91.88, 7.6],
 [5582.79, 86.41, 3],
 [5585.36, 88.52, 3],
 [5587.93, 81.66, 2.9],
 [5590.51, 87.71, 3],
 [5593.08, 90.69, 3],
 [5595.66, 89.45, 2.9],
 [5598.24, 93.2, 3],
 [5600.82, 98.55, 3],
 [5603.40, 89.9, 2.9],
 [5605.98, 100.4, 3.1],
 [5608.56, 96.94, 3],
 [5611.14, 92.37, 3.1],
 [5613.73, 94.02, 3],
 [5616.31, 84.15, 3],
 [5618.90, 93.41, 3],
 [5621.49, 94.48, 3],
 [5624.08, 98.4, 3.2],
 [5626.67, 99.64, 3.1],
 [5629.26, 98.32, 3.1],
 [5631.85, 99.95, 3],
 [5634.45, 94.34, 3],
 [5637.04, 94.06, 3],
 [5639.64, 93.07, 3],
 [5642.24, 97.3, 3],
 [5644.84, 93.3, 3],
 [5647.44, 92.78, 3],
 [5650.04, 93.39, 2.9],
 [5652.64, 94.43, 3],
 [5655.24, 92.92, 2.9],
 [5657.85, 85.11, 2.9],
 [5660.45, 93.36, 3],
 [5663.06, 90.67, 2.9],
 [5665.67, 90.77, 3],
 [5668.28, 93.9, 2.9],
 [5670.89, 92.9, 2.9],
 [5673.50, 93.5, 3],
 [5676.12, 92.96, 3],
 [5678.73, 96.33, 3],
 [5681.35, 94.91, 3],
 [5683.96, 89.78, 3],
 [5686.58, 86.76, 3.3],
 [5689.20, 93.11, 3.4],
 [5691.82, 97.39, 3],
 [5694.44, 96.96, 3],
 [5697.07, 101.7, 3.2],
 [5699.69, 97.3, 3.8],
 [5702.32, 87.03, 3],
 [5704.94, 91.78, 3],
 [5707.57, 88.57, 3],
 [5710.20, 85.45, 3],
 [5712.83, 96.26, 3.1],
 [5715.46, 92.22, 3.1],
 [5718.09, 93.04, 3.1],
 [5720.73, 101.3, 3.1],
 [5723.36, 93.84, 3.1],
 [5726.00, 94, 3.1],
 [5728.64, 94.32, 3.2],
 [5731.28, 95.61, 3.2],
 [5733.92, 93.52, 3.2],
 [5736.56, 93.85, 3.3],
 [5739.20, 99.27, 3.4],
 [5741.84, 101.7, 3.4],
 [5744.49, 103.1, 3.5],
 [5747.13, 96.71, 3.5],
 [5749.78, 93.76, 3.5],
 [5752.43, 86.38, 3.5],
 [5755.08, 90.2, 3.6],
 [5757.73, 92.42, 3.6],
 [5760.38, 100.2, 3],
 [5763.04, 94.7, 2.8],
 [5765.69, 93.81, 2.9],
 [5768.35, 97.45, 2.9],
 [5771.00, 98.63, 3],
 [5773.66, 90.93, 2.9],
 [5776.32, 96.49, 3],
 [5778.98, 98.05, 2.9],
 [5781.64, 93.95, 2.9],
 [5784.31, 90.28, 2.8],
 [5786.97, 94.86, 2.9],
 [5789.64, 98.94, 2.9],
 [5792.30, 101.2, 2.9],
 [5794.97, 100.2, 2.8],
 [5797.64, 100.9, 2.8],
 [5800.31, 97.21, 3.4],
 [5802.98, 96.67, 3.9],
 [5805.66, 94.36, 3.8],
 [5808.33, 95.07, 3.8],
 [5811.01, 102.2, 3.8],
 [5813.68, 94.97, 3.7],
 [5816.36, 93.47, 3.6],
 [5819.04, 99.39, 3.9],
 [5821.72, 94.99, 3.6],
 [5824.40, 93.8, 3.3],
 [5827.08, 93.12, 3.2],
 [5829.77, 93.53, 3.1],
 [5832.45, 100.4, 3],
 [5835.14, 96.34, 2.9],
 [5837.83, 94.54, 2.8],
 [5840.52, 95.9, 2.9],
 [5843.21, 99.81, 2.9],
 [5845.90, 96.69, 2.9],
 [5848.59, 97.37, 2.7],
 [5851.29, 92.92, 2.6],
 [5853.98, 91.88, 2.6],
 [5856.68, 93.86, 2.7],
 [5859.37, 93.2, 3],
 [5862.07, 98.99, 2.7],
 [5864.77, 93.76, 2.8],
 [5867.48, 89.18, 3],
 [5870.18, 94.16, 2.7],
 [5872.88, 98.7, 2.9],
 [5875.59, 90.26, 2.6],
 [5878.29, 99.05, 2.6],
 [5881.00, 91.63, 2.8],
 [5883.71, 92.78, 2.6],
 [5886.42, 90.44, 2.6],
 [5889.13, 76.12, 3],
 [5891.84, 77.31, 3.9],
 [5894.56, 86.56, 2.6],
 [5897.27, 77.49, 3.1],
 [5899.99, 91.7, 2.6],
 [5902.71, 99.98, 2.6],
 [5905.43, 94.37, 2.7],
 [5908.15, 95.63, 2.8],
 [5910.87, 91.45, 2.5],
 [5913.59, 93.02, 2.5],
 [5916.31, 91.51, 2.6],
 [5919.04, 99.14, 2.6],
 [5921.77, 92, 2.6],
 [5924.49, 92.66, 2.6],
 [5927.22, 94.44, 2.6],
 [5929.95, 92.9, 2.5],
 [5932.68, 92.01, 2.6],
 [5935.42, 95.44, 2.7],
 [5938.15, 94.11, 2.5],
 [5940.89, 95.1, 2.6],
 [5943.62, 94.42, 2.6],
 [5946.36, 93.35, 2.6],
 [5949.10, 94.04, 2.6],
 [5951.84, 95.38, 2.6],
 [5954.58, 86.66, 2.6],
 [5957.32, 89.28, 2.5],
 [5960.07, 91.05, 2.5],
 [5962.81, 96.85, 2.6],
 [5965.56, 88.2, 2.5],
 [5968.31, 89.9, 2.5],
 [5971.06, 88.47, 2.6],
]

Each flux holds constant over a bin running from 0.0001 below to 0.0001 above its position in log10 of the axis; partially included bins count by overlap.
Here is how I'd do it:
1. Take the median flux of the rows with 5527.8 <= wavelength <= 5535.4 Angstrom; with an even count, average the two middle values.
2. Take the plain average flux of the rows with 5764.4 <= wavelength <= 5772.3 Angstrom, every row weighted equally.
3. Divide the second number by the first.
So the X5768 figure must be 1.03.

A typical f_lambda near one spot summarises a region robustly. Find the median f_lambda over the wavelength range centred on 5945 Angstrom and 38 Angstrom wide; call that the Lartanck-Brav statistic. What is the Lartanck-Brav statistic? 94.1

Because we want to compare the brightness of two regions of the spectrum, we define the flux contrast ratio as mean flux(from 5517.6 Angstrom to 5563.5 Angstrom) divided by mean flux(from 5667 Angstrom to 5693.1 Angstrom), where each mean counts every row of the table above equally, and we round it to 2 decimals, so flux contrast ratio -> 1.03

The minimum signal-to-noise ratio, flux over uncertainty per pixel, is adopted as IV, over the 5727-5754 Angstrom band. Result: 24.7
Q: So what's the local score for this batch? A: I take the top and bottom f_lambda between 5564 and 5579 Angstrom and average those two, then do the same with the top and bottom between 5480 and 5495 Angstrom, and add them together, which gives 187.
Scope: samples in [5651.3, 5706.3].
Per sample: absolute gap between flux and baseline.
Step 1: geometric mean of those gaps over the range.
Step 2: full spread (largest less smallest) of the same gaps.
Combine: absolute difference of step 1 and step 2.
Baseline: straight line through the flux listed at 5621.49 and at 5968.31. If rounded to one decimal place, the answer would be 7.2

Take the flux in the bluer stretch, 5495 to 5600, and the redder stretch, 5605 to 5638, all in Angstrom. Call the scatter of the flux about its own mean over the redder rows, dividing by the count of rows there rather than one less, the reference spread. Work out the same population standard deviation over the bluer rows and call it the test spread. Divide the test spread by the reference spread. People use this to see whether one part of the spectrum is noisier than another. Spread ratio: 1.04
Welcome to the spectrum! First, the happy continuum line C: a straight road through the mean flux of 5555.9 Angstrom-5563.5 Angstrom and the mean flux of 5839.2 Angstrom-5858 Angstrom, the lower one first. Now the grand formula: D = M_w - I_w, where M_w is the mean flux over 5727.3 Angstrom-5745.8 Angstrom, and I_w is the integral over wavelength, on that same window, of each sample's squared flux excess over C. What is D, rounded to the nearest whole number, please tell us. -182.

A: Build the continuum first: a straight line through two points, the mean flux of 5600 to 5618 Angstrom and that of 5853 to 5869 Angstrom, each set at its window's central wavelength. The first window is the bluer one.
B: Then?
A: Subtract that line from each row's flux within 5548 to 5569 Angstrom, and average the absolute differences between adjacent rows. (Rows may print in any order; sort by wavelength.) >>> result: 2.5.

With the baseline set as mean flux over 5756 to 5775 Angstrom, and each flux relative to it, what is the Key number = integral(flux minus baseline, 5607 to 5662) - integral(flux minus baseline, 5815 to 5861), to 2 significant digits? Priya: -71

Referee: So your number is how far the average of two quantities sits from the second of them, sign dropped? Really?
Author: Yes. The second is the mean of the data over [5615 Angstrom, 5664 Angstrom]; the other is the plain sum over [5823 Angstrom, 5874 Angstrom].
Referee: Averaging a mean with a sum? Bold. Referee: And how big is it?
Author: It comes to 857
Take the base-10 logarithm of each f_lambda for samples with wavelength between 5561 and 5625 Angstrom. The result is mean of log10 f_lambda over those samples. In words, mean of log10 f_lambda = 1.96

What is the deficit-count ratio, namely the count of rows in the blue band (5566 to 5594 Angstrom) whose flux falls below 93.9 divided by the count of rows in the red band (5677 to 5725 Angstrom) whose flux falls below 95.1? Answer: 0.82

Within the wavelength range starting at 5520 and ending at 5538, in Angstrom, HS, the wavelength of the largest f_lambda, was 5523.97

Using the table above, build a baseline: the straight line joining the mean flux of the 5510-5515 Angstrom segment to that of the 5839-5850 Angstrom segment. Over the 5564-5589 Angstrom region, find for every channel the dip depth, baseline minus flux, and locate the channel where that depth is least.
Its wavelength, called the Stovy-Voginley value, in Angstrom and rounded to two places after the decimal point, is 5577.65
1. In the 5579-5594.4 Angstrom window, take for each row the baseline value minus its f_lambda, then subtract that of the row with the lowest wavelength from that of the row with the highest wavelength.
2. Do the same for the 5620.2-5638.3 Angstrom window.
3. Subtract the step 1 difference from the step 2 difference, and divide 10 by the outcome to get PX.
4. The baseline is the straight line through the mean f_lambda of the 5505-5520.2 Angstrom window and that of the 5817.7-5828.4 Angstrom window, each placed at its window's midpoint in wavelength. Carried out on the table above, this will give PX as -13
